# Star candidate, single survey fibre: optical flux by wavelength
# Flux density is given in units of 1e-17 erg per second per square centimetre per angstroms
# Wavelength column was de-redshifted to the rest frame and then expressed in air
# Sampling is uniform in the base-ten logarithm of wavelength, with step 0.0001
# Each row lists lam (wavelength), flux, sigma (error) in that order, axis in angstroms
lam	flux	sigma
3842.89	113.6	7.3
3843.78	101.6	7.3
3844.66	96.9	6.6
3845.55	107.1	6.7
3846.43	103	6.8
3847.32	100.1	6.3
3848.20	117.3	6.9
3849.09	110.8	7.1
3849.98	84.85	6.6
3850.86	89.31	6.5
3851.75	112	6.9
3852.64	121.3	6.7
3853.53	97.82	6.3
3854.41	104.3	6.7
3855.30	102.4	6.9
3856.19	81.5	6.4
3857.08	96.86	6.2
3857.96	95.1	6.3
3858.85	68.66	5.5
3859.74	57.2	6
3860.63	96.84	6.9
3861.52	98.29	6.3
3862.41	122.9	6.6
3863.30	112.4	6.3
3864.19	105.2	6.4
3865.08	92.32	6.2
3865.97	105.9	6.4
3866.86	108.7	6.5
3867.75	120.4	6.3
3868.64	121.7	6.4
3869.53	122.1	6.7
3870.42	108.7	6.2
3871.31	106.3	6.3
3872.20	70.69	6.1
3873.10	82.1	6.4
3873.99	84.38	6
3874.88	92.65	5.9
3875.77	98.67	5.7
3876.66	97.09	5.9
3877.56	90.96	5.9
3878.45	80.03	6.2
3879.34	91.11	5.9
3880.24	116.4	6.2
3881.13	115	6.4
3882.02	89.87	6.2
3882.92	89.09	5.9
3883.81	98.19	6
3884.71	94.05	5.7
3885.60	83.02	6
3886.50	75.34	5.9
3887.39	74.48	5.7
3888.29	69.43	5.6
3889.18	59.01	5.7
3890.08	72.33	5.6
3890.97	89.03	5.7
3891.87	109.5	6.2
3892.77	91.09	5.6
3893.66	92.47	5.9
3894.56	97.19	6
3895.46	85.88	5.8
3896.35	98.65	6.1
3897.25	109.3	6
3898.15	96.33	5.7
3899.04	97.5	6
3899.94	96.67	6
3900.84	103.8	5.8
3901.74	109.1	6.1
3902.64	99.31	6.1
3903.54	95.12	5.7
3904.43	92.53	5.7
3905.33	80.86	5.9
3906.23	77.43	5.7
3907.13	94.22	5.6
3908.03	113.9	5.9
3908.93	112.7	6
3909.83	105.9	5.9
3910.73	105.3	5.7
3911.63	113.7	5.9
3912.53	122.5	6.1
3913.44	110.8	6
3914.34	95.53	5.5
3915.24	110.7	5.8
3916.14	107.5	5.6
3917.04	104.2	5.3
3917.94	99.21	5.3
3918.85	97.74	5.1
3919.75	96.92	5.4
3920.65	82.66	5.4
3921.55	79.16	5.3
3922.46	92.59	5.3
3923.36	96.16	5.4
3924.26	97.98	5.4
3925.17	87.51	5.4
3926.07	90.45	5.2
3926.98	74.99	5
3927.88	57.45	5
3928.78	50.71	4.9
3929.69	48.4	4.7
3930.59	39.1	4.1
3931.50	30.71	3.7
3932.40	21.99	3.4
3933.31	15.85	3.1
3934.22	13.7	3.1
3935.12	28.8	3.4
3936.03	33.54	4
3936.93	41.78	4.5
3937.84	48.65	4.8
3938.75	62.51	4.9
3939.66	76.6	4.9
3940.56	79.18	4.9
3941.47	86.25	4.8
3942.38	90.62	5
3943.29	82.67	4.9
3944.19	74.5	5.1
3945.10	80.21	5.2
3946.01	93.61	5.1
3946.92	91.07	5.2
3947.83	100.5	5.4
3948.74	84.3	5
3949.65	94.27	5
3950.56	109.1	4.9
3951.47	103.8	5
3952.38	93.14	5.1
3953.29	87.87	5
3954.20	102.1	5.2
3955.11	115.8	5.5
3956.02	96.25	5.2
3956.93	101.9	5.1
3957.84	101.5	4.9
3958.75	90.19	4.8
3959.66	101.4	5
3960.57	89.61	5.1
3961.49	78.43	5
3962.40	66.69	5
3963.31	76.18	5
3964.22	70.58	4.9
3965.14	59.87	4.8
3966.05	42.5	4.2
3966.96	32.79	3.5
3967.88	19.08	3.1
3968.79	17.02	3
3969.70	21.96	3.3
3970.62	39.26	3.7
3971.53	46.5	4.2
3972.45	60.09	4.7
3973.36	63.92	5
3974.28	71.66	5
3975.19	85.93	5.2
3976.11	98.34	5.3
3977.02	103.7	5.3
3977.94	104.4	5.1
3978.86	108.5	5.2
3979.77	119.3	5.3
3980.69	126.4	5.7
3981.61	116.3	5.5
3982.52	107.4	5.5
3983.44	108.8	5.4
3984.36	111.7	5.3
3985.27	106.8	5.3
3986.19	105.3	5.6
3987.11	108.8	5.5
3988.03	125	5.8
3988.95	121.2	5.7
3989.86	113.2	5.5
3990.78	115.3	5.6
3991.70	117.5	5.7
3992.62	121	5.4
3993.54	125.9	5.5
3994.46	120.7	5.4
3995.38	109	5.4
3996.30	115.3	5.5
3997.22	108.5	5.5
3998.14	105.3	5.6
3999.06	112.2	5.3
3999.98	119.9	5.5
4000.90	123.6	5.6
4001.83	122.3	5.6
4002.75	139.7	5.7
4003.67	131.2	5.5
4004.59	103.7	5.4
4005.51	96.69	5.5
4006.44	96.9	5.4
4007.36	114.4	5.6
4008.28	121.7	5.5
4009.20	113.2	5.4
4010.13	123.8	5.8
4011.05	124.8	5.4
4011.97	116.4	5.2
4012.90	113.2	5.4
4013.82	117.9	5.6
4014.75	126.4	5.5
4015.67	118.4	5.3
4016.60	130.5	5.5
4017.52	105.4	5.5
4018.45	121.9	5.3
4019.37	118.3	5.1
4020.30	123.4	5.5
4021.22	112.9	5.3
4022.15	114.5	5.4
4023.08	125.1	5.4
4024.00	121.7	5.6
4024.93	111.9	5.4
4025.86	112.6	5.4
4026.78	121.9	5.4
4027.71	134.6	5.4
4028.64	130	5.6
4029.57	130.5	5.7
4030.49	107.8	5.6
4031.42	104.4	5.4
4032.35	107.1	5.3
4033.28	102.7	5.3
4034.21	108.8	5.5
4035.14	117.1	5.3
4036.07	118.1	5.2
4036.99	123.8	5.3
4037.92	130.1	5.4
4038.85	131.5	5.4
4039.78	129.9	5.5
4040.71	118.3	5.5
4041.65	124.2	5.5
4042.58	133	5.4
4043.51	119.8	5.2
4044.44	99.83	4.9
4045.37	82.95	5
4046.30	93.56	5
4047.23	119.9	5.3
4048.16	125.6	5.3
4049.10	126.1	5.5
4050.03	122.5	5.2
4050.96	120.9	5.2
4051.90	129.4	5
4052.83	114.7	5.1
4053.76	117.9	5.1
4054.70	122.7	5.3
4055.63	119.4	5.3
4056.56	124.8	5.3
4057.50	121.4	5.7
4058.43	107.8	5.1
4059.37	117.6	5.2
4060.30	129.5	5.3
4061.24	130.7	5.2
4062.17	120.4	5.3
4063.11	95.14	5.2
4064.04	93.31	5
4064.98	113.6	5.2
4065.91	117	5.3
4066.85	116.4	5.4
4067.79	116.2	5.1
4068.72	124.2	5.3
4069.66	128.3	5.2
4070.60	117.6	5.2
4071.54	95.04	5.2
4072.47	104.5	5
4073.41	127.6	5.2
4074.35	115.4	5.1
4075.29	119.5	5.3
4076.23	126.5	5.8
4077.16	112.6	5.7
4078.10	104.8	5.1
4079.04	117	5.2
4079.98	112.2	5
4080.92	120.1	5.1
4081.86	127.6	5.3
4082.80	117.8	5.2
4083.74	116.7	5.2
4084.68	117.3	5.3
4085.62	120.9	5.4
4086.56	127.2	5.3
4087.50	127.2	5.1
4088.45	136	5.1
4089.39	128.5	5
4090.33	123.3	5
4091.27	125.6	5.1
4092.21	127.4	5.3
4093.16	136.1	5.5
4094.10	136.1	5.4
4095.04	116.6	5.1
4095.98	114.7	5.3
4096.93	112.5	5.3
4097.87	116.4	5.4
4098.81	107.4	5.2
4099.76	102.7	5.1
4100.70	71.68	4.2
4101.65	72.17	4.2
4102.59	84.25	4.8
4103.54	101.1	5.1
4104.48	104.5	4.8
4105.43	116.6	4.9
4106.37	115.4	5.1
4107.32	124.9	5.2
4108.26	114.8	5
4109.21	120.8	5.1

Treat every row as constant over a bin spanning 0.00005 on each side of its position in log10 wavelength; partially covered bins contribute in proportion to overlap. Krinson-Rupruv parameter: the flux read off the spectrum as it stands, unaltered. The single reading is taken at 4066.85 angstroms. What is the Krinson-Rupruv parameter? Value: 116.4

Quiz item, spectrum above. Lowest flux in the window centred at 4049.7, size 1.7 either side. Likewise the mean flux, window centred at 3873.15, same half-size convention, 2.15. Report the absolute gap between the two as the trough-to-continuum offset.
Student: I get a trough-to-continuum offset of 34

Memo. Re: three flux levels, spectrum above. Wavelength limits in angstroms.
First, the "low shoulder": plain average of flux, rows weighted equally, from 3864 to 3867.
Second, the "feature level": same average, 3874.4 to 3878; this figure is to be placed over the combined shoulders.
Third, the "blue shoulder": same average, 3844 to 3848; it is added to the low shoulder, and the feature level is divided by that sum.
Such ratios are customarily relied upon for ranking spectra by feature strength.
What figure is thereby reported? 0.46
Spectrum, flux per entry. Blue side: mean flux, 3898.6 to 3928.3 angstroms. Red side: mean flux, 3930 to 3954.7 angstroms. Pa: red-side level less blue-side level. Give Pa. -28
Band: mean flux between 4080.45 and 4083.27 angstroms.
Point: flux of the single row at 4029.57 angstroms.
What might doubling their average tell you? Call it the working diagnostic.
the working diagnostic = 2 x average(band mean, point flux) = 252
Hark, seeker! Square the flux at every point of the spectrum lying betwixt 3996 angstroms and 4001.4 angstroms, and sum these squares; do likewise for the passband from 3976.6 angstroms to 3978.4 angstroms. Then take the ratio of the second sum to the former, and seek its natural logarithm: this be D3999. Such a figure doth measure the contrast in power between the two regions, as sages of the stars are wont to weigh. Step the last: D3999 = -1.3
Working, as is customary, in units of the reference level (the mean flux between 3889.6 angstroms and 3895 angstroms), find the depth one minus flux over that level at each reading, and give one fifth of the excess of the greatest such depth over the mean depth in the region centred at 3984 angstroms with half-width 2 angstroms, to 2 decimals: 0.00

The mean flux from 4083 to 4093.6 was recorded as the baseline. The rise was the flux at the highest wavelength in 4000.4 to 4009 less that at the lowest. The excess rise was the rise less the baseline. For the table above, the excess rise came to -128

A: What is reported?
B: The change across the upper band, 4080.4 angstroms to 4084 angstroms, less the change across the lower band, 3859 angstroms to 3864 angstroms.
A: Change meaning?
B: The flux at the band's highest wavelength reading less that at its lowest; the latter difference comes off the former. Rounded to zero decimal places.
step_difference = -59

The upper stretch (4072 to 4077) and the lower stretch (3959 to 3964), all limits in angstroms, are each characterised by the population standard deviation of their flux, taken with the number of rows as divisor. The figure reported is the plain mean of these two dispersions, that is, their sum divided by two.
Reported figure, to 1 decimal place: 10.2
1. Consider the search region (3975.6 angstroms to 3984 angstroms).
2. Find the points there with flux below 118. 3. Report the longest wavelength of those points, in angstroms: 3983.44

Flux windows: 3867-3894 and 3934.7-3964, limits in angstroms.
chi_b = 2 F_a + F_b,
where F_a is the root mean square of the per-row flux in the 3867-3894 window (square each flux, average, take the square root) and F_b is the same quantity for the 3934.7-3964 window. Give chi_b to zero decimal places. 274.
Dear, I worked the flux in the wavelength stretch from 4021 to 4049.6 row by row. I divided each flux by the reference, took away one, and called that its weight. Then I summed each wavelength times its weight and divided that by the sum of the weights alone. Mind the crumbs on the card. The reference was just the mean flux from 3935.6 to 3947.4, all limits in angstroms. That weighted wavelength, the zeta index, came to 4034.9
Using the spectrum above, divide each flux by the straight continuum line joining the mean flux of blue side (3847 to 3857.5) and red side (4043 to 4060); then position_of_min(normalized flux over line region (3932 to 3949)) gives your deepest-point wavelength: 3934.22 angstroms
